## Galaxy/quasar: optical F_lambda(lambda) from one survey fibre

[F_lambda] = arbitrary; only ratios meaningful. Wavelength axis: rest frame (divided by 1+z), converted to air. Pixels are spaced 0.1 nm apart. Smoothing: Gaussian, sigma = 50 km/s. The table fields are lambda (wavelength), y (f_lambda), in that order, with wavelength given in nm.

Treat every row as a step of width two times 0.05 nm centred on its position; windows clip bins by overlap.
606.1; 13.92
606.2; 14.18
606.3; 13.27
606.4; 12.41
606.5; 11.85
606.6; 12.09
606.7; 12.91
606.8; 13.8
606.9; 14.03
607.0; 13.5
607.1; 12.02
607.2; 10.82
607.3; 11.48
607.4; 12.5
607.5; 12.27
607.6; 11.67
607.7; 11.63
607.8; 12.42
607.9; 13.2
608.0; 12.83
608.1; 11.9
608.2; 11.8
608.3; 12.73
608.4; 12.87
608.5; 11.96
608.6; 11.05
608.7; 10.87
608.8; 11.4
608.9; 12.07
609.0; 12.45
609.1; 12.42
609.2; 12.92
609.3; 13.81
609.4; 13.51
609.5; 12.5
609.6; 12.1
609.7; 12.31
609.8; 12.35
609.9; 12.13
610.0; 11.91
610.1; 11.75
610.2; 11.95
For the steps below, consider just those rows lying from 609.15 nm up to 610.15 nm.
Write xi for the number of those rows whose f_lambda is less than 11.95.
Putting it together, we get 2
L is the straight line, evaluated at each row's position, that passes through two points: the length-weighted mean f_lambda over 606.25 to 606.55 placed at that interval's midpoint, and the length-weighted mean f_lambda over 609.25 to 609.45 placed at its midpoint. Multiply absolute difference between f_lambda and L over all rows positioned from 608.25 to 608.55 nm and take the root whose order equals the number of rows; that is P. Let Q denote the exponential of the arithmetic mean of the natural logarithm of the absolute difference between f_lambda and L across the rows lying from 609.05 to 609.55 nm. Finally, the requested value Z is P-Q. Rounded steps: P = 0.67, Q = 0.5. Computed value 0.2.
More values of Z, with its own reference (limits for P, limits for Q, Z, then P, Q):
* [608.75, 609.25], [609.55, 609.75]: -0.4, 1.19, 1.6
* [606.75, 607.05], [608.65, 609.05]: -0.6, 1.04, 1.7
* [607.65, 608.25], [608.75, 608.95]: -1.1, 0.61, 1.7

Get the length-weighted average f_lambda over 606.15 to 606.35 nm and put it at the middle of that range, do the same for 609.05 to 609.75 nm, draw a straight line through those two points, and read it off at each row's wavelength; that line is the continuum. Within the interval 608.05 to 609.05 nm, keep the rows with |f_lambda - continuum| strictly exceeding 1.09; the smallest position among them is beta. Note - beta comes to 608.1 nm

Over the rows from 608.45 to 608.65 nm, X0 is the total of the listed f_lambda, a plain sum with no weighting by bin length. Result 23.0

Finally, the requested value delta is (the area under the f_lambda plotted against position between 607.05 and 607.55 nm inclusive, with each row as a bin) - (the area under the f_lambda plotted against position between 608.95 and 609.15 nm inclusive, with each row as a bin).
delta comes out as 3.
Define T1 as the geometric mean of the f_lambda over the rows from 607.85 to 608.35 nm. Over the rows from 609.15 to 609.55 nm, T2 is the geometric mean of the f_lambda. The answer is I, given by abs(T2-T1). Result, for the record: 0.7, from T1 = 12.5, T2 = 13.2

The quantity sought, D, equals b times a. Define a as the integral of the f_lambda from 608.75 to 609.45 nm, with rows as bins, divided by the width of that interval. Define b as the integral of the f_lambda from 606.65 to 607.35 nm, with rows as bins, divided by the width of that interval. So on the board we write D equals 160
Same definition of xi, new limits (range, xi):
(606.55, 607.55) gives 2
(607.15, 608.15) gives 5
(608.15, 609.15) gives 4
